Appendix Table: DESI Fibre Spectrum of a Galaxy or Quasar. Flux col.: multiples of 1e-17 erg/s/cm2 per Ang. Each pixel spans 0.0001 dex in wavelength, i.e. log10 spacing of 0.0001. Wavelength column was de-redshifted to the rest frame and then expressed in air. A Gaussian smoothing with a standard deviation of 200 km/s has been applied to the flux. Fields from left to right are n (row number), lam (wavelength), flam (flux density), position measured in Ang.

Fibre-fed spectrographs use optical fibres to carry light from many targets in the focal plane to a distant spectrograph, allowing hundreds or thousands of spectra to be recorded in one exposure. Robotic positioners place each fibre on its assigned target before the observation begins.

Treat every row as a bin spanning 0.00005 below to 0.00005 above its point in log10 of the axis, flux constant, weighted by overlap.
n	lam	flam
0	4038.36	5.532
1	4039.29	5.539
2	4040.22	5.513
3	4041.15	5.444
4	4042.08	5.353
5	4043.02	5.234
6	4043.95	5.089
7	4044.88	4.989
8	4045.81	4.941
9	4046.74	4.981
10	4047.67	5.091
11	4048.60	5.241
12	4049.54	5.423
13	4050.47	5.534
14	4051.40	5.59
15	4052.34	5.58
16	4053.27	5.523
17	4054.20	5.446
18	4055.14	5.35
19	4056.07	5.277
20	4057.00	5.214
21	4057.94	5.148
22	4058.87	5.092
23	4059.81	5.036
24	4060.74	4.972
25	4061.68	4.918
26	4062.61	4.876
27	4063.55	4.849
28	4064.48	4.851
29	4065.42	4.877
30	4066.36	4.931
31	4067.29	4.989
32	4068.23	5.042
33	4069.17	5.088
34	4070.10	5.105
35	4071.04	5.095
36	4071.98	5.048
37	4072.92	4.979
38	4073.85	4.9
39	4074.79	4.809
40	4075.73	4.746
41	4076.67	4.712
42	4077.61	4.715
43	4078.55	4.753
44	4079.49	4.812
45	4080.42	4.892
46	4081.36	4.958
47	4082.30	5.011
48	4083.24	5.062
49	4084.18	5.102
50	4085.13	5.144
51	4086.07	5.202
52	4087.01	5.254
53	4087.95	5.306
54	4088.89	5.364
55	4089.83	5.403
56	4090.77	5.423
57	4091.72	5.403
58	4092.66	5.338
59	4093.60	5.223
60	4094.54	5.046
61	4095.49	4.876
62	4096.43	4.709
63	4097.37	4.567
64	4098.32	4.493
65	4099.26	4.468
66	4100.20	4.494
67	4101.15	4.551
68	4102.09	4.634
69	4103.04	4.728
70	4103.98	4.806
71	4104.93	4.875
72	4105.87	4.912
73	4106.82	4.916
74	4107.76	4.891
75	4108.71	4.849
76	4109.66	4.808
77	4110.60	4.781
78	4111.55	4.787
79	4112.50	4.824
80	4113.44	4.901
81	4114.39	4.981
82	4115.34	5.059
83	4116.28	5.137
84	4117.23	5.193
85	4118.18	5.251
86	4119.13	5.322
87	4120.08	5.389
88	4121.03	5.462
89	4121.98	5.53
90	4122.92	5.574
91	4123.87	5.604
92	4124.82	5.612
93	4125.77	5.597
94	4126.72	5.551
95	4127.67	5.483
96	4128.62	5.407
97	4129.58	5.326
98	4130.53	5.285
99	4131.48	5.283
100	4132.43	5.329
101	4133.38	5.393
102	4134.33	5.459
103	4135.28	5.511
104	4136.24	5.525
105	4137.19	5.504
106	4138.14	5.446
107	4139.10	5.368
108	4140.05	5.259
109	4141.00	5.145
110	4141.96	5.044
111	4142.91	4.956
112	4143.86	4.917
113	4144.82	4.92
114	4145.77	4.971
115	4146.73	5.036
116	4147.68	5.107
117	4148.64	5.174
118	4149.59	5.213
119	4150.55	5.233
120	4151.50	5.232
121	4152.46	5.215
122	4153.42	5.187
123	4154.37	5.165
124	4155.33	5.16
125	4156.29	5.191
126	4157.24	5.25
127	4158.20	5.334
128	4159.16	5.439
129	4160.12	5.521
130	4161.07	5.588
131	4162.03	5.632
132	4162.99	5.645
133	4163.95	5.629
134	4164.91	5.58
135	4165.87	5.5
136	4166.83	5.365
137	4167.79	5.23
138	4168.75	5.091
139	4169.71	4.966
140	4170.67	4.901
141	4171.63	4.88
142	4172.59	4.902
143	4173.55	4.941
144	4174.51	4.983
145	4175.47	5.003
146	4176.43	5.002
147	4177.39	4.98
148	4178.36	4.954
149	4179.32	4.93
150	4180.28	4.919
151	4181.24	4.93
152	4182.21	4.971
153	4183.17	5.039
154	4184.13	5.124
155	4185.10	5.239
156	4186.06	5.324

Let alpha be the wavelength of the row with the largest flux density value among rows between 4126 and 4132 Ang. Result 4126.72 Ang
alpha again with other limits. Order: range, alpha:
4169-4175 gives 4174.51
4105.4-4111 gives 4106.82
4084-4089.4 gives 4088.89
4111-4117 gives 4116.28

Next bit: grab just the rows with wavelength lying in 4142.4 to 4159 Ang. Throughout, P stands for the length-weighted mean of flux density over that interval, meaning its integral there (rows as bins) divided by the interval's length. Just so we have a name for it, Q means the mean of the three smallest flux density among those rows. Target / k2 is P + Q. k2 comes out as 10.1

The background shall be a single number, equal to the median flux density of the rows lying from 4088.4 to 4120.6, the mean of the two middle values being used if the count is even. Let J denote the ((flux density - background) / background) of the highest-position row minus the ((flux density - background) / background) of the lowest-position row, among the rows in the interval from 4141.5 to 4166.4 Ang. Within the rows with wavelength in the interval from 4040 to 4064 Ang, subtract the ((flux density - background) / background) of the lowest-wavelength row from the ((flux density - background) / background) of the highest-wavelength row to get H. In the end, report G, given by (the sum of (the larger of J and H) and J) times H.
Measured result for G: -0.03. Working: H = -0.14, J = 0.09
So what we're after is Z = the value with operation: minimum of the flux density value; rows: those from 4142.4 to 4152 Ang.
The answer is 4.917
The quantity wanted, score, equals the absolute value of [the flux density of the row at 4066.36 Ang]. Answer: 4.93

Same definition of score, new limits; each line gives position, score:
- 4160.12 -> 5.52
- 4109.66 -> 4.81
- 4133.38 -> 5.39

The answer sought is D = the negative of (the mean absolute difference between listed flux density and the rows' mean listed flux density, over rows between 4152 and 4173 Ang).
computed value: -0.212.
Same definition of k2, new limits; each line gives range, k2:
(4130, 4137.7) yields 10.7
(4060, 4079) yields 9.6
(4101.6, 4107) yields 9.5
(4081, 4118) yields 9.4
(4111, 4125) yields 10.1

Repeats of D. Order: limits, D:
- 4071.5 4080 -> -0.097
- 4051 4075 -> -0.180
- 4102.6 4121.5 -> -0.186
